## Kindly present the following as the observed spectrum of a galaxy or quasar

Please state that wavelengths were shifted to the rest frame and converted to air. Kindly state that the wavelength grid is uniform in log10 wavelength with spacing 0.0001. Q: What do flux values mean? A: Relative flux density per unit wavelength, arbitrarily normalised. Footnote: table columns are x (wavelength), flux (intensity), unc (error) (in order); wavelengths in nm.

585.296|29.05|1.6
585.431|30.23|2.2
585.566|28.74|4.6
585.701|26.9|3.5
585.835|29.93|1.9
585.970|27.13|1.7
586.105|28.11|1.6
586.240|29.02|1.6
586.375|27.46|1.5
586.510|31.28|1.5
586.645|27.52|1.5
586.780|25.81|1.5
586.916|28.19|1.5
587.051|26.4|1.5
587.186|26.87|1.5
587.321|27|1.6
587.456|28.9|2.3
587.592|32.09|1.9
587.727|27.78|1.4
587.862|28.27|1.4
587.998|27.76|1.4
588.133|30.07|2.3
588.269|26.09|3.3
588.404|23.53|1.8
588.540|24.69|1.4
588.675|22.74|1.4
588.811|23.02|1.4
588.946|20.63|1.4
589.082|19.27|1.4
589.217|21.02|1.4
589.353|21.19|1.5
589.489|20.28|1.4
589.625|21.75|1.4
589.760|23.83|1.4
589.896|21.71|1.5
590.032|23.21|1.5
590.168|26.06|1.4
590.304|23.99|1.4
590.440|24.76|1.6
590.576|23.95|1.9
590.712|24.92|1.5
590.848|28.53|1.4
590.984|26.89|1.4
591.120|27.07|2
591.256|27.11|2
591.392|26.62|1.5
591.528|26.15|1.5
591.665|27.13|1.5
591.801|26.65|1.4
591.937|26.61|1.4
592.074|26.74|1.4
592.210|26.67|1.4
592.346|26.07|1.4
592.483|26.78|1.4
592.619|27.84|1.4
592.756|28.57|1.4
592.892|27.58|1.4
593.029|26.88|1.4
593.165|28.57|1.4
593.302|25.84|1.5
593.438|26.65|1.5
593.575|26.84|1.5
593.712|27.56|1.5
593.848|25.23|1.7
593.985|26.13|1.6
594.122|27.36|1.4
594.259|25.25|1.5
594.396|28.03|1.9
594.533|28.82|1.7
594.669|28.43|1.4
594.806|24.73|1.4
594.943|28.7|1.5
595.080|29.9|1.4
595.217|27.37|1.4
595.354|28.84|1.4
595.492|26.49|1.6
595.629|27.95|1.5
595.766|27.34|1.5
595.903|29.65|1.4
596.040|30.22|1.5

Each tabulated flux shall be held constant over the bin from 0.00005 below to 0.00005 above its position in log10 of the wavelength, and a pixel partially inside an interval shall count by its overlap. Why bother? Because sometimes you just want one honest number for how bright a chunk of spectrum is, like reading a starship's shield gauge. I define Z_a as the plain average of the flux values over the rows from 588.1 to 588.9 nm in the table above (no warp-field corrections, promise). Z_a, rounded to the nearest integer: 25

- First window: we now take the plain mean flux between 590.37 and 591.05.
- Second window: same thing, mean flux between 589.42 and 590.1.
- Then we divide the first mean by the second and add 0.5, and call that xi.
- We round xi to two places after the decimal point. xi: 1.66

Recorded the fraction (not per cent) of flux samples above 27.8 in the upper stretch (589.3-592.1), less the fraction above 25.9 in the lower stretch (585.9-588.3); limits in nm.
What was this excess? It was -0.9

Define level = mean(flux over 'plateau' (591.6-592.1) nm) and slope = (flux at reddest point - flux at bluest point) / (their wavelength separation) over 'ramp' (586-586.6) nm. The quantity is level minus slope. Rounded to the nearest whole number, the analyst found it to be 19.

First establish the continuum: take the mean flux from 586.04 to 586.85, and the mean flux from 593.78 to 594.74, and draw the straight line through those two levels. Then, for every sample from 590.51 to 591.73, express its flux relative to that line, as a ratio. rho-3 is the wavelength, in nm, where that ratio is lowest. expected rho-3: 590.576 nm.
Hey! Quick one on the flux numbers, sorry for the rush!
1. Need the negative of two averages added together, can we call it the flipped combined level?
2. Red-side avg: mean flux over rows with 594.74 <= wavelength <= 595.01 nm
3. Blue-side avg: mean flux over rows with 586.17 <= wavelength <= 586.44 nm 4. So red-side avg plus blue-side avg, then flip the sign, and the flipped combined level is -55.0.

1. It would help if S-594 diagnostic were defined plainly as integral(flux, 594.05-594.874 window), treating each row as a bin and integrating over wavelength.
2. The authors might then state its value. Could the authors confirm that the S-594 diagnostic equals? 22.3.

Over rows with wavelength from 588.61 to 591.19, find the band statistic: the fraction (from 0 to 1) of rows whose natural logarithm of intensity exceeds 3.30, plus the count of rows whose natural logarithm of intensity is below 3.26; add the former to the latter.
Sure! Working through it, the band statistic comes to 15.1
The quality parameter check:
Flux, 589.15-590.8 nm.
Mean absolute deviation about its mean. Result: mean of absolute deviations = 1.55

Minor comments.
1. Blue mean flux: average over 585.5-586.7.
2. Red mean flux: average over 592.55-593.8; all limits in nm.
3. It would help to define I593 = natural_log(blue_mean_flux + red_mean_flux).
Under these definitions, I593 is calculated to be 4.02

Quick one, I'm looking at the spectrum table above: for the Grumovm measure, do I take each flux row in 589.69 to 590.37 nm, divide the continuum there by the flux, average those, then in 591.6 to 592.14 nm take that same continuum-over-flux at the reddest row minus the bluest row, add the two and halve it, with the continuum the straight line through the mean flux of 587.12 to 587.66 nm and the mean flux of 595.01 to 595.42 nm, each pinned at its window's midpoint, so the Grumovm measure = 0.61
